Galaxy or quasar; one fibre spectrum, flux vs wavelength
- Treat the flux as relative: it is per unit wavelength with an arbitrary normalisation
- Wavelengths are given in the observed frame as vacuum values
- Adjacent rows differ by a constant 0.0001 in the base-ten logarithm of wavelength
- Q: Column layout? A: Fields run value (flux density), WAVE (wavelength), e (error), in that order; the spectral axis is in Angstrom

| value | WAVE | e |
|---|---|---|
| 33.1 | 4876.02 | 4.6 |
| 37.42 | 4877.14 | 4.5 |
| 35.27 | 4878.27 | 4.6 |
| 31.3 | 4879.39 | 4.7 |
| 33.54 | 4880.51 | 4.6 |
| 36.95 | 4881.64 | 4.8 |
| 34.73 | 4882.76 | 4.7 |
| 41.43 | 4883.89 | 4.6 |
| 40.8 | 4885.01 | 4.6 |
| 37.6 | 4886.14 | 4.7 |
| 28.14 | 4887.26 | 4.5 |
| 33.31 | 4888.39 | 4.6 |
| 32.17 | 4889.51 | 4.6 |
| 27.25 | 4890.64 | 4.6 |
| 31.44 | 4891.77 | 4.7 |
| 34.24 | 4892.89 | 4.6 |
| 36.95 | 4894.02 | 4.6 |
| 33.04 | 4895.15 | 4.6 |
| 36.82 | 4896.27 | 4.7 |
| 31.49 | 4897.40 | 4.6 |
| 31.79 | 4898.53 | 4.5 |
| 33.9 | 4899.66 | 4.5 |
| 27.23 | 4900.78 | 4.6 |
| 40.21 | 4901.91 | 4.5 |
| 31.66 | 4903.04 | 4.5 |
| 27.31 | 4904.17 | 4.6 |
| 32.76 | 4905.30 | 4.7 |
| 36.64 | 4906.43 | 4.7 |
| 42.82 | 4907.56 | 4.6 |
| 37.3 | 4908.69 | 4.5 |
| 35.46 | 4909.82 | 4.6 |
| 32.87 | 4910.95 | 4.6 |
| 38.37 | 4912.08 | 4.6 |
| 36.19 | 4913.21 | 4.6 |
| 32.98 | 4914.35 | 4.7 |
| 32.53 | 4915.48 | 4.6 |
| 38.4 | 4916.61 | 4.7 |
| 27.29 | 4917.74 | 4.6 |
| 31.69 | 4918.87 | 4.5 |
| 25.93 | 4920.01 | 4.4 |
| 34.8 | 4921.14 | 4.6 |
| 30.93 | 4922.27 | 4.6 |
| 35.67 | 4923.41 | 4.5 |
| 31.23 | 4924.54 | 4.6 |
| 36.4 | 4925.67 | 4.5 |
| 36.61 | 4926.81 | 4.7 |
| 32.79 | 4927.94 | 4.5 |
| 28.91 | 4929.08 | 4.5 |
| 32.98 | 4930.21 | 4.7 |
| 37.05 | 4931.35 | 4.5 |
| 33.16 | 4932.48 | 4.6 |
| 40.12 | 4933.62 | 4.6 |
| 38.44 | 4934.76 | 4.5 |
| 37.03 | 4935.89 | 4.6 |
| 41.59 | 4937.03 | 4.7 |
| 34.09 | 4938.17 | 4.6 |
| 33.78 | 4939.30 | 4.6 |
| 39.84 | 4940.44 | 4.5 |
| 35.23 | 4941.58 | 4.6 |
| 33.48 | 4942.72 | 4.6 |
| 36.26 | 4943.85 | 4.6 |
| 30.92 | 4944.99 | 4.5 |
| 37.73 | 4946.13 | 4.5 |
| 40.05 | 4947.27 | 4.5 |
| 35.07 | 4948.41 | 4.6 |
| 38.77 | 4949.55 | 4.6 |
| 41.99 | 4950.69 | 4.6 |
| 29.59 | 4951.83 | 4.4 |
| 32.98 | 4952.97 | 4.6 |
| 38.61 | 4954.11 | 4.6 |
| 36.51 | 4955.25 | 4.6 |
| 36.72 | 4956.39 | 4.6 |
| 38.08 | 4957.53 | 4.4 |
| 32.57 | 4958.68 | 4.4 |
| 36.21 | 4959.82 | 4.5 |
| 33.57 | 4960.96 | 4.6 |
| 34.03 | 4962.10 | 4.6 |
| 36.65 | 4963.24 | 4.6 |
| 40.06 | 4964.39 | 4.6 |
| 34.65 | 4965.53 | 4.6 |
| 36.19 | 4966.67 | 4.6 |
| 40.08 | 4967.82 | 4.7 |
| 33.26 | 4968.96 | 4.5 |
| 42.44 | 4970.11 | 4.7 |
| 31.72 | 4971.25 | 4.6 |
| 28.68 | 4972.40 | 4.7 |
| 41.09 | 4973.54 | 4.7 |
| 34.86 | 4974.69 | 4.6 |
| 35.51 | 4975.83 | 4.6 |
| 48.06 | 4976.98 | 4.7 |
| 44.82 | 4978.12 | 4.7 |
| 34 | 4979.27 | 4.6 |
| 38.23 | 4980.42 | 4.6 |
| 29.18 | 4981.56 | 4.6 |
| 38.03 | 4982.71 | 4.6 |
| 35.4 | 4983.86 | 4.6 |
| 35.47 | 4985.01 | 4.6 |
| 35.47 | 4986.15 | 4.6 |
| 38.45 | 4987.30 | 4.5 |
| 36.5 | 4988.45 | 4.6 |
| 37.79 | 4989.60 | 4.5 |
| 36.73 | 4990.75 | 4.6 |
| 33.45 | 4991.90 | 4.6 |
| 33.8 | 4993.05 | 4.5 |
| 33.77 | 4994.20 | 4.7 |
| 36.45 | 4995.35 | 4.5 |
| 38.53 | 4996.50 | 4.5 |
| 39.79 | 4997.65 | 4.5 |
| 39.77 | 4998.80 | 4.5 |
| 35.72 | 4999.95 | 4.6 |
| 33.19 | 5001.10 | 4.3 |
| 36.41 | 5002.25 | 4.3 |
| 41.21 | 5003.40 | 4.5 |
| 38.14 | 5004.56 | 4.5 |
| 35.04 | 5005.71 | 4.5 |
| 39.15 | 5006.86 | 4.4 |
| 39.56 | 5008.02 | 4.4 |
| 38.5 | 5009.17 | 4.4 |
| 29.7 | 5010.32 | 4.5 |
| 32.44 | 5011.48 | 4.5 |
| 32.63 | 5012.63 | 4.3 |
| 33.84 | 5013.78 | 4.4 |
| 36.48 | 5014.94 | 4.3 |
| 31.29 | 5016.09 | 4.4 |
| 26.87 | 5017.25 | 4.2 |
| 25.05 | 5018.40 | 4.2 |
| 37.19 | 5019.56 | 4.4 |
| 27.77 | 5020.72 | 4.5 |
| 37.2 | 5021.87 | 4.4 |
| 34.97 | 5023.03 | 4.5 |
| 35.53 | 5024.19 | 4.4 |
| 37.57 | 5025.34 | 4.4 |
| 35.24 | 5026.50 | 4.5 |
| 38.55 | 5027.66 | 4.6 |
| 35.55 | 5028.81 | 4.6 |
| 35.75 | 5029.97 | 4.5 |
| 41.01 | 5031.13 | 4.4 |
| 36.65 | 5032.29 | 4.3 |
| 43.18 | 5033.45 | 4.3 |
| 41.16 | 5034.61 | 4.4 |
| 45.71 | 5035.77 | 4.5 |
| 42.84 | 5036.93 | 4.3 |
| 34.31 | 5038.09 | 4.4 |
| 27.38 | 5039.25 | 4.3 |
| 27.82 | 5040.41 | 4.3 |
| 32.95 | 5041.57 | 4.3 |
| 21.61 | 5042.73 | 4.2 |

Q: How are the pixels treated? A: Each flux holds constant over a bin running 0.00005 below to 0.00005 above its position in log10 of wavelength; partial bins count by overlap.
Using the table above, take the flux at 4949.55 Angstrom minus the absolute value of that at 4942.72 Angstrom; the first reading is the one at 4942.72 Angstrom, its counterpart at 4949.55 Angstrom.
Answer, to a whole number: 5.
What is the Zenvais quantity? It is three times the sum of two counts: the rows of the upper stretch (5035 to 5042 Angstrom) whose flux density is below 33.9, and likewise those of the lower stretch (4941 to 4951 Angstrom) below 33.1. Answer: 12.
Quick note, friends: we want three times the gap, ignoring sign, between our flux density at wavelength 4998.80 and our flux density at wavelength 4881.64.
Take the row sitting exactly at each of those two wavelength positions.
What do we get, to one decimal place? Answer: 8.5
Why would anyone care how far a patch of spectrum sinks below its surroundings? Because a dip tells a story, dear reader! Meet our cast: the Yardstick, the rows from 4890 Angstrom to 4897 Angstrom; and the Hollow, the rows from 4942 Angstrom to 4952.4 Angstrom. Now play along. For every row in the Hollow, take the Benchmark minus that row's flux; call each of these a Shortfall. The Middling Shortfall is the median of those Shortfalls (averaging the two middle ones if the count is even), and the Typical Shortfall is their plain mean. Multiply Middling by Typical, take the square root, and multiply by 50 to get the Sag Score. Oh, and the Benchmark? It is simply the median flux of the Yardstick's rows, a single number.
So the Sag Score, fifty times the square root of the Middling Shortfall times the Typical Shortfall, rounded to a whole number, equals 124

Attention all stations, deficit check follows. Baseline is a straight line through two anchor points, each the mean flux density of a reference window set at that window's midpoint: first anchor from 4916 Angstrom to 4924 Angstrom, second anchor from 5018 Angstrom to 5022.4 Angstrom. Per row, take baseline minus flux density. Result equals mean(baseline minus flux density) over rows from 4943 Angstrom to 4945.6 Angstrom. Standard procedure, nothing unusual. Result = -1.6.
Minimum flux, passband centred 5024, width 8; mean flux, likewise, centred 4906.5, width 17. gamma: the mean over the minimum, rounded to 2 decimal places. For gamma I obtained 1.24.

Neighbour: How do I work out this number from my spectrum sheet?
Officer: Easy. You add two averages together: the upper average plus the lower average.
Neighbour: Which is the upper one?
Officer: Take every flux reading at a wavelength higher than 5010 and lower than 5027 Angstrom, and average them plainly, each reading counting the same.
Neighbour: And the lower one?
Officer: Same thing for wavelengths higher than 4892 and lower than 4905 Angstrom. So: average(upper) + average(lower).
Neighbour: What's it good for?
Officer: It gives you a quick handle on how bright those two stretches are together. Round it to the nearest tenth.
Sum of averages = 66.1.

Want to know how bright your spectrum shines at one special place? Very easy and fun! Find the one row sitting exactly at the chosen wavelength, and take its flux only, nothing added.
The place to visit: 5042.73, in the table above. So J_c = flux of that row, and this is 21.61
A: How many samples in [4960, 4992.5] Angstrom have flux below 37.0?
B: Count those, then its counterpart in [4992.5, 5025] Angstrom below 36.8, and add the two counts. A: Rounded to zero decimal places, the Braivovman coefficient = 36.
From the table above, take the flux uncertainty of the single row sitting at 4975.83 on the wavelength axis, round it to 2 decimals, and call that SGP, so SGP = 4.60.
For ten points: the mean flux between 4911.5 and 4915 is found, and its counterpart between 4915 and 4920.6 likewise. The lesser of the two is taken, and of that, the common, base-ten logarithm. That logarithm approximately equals 1.49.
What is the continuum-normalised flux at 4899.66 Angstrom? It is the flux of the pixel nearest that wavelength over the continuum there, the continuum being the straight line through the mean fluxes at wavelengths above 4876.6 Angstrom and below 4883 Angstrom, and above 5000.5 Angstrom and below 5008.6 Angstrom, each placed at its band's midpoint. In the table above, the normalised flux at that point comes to 0.96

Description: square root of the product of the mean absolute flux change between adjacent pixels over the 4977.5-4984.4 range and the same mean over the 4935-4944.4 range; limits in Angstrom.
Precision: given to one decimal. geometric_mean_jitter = 5.3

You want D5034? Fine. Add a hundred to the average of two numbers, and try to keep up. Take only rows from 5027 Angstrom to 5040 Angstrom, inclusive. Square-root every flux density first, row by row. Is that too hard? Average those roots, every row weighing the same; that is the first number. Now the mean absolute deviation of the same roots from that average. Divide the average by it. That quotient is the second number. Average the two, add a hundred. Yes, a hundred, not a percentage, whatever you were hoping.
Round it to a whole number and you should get 112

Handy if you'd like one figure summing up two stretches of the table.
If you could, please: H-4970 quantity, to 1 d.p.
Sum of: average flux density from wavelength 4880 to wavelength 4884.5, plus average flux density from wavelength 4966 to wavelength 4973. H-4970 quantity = 72.1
